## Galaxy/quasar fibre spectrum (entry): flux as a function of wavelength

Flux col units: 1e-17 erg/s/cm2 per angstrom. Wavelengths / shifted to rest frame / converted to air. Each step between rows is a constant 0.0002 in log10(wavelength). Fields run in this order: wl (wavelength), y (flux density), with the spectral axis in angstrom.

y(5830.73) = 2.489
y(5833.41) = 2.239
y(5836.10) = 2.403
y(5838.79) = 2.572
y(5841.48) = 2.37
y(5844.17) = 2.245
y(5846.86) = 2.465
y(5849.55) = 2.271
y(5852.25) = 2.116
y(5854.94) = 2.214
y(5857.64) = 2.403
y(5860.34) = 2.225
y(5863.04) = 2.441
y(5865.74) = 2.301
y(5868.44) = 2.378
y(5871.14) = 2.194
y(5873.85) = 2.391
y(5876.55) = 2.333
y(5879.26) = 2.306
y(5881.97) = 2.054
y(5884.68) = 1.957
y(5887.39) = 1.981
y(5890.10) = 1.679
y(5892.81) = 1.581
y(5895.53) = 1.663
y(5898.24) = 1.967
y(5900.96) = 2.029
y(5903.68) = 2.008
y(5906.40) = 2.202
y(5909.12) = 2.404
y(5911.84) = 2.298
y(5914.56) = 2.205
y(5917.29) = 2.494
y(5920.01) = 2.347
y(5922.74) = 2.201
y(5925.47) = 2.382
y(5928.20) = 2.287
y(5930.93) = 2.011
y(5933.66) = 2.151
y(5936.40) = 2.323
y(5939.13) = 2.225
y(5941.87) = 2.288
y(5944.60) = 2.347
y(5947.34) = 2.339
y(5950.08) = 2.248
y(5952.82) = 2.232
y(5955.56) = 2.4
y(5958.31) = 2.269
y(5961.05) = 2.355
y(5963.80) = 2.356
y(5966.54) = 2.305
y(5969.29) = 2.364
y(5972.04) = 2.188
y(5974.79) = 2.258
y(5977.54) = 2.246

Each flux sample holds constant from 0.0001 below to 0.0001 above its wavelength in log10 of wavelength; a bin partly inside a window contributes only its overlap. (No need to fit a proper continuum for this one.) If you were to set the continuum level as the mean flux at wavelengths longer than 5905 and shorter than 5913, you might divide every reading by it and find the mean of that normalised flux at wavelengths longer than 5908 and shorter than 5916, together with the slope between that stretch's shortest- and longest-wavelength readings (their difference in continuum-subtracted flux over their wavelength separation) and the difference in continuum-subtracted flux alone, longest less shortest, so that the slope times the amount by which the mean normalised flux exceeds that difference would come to -0.044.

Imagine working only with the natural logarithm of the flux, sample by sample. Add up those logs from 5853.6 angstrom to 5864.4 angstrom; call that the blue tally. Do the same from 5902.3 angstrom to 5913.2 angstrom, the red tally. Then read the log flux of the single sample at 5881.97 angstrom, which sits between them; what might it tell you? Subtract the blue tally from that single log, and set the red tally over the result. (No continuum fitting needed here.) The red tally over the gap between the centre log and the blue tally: -1.21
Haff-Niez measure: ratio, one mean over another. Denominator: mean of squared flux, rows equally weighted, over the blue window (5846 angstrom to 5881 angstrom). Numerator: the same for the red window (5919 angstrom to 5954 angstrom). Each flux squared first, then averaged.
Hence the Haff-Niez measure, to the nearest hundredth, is 0.96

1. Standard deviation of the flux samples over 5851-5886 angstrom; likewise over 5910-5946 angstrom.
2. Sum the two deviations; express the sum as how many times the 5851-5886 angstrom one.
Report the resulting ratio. 1.82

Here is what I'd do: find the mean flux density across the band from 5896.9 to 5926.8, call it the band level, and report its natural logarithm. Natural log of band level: 0.802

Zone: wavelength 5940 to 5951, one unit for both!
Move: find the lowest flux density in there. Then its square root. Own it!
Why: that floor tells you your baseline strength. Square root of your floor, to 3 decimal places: 1.499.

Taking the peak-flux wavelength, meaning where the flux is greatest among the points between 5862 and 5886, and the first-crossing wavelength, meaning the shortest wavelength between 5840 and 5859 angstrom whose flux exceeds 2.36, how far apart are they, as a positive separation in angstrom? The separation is 21.6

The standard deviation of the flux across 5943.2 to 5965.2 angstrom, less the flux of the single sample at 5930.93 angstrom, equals -1.95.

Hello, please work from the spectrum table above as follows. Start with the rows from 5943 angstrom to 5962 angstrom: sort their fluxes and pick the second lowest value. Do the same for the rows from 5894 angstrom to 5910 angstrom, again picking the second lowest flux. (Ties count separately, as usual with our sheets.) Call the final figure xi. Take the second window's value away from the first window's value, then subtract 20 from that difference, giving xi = -19.7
